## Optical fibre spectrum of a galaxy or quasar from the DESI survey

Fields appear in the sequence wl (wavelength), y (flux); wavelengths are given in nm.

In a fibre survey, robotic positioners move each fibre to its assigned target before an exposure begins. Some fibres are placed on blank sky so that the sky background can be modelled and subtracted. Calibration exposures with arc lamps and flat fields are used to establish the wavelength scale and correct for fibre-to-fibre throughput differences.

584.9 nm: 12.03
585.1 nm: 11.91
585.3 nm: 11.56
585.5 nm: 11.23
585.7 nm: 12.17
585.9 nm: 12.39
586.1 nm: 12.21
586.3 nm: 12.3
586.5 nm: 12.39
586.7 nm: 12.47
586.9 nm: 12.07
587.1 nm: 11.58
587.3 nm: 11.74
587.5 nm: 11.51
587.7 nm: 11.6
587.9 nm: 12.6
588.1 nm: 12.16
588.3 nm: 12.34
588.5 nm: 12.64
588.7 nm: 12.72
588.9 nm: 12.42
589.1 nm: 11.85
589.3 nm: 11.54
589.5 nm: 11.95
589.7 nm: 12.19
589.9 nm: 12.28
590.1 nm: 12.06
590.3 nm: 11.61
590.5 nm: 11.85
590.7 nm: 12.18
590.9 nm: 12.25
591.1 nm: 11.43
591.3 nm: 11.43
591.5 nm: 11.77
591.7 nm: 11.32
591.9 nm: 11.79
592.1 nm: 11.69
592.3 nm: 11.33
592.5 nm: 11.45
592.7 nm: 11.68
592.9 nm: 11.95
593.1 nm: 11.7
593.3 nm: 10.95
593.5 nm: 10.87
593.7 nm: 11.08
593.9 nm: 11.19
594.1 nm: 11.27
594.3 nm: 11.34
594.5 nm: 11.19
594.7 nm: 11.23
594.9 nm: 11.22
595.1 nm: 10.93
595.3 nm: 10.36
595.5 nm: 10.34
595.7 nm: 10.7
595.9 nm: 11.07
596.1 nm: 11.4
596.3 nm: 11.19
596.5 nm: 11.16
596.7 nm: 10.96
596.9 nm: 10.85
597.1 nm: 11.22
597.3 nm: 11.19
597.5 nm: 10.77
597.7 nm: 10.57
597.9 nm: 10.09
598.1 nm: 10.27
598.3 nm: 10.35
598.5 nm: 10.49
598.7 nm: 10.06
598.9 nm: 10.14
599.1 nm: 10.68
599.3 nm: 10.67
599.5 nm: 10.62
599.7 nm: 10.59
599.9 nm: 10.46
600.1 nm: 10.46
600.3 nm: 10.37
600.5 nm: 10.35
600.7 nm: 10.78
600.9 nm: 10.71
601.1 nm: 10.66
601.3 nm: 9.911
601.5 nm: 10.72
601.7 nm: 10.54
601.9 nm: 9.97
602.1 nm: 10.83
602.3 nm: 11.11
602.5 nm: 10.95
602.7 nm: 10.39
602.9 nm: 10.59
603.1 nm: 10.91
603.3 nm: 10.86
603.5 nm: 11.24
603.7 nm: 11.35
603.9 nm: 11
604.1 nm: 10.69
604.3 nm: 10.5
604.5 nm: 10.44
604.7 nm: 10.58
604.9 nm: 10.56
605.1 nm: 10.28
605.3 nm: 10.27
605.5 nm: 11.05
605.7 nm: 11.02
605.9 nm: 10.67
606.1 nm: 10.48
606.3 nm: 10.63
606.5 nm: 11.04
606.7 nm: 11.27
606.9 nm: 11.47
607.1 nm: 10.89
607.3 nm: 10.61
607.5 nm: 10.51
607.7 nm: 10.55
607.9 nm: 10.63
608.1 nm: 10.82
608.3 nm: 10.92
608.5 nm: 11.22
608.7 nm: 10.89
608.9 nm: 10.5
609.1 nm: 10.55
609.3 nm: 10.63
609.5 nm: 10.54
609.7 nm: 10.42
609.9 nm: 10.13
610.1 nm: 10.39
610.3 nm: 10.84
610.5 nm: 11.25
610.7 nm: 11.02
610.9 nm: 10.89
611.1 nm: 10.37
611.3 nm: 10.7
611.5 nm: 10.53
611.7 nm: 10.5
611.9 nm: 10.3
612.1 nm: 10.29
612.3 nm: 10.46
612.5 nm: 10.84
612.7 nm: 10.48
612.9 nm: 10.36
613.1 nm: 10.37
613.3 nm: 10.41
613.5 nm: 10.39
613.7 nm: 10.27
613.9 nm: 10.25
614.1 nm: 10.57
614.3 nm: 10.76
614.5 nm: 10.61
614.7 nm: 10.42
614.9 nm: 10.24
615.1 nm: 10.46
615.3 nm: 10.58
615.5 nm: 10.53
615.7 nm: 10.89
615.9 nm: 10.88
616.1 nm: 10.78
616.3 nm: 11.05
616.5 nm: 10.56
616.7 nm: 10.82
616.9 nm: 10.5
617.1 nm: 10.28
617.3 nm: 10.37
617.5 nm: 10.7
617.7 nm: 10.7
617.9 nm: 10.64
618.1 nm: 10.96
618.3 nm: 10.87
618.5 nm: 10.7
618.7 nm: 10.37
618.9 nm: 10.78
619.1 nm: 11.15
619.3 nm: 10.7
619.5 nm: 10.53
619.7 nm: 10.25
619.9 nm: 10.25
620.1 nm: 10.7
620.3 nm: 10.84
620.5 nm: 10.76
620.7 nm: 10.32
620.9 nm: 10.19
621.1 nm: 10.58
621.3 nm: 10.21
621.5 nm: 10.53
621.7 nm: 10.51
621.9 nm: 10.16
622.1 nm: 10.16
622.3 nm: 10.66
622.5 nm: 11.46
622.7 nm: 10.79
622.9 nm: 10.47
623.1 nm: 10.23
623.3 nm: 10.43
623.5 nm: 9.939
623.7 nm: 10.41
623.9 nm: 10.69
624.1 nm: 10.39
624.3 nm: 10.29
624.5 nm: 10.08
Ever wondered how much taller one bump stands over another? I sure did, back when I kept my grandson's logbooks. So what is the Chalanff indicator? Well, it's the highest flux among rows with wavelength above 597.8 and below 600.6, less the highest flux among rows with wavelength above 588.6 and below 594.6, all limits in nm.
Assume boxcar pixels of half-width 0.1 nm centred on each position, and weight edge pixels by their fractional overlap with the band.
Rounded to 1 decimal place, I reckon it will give -2.0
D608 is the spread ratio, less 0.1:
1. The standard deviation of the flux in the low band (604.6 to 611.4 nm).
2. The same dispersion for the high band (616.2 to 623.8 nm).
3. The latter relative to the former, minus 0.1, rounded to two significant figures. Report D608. 0.88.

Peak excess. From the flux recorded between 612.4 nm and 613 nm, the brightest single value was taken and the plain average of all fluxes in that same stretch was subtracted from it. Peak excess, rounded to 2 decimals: 0.28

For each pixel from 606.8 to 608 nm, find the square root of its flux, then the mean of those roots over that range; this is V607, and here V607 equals 3.28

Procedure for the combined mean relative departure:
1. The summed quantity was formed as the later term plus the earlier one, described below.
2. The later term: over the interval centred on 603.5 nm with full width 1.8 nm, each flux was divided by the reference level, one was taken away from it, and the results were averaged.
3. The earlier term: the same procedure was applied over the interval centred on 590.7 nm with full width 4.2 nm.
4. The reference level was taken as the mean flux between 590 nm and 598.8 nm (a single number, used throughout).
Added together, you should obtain 0.029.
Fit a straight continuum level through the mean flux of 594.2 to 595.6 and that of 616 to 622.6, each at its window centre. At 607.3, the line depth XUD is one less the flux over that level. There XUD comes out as 0.015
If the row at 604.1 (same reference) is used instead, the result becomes 0.012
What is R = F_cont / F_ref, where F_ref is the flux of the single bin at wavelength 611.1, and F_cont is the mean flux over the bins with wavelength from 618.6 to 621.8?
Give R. 1.02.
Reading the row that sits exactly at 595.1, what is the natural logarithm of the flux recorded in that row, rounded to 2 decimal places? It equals 2.39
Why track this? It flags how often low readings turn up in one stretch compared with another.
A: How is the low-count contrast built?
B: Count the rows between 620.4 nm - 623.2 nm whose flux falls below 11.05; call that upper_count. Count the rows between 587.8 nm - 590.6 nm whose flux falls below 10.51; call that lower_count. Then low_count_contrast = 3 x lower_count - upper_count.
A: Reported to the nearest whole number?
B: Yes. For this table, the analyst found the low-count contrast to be -13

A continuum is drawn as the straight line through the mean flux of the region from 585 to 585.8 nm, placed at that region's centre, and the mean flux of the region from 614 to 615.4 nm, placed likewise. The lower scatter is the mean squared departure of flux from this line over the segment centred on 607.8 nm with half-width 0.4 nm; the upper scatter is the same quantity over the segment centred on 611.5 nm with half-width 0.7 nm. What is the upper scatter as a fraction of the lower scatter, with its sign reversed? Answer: -1.2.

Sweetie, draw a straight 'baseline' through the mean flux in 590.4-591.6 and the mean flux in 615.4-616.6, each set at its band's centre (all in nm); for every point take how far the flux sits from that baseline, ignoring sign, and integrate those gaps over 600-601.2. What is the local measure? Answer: 1.0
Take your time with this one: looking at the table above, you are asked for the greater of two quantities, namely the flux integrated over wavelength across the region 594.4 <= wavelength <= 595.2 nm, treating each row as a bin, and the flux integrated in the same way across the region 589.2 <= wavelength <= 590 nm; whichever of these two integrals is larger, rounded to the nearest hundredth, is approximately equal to 9.59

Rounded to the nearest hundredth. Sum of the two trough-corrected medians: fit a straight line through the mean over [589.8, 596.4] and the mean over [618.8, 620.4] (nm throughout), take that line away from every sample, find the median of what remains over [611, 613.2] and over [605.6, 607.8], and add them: -0.76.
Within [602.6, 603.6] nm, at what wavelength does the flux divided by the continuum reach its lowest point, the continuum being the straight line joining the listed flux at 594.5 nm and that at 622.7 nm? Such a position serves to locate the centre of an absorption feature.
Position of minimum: 602.7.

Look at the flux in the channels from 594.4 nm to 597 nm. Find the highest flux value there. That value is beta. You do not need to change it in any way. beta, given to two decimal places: 11.40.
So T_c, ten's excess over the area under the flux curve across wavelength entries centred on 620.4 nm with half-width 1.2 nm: -15.2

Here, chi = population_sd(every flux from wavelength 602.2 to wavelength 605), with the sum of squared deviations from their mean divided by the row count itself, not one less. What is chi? 0.295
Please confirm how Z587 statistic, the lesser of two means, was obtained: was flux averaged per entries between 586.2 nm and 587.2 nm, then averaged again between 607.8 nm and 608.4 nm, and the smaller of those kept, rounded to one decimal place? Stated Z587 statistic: 10.8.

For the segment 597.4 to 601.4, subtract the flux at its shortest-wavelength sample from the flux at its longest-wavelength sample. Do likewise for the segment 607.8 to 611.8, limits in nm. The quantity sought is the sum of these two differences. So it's -1.0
